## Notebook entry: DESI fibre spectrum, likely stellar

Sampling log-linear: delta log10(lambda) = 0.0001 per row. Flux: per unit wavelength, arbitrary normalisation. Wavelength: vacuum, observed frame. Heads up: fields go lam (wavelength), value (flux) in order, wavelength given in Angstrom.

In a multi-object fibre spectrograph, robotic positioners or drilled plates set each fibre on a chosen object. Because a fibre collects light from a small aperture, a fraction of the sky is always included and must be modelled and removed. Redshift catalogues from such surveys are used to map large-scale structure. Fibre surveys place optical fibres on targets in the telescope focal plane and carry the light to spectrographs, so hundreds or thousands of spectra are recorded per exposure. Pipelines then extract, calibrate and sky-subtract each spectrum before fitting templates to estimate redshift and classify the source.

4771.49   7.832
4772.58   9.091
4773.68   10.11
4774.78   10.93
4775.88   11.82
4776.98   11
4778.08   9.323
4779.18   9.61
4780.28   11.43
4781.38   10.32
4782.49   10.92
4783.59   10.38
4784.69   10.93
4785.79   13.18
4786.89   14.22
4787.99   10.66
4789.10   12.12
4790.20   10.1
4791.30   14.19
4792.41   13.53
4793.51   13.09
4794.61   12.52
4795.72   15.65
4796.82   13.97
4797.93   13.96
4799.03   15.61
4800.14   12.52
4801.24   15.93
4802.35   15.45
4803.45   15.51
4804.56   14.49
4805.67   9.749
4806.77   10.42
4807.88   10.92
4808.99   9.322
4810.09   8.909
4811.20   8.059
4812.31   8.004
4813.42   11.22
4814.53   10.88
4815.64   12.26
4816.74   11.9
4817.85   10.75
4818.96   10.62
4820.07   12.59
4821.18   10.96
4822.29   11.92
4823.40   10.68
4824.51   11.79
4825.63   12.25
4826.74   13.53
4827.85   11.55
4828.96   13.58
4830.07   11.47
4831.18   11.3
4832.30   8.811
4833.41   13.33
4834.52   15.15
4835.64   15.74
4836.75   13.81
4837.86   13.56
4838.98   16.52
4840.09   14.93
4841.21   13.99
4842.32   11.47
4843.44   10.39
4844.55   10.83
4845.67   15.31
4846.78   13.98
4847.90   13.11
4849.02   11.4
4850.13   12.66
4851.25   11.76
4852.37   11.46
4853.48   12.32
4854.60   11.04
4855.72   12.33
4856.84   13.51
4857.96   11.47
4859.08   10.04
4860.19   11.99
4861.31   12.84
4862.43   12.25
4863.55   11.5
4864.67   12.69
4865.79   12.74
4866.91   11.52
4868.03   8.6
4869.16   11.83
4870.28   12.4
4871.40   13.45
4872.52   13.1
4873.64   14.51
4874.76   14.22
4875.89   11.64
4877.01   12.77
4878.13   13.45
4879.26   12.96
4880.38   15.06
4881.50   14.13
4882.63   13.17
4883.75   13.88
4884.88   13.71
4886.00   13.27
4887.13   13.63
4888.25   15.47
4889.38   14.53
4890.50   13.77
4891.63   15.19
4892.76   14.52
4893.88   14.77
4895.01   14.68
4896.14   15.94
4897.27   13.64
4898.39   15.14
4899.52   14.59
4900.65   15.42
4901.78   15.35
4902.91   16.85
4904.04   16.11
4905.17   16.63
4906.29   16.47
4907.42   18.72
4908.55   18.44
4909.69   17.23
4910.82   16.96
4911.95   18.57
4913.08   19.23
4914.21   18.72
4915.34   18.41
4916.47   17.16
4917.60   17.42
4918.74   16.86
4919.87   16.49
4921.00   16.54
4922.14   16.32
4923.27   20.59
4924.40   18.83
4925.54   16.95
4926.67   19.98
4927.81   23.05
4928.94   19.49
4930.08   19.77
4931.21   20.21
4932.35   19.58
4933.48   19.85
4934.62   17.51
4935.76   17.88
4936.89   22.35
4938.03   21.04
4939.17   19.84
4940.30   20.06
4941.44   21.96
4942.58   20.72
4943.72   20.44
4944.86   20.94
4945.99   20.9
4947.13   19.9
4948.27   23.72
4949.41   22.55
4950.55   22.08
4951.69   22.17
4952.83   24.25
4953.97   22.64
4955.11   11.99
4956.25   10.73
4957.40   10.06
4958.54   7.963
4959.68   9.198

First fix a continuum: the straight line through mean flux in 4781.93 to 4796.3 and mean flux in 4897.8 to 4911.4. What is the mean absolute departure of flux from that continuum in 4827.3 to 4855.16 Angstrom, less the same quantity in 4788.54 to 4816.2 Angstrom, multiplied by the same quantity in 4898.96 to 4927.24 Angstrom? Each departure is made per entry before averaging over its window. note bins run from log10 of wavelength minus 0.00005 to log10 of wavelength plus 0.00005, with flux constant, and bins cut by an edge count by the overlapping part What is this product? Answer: -0.3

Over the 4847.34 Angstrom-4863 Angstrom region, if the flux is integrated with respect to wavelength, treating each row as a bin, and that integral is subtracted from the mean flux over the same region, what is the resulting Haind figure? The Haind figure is -176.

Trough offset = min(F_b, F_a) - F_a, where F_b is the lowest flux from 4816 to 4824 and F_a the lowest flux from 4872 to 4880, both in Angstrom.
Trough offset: -1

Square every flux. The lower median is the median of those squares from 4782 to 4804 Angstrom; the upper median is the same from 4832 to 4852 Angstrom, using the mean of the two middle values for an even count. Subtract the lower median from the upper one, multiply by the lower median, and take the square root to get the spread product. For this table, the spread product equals 21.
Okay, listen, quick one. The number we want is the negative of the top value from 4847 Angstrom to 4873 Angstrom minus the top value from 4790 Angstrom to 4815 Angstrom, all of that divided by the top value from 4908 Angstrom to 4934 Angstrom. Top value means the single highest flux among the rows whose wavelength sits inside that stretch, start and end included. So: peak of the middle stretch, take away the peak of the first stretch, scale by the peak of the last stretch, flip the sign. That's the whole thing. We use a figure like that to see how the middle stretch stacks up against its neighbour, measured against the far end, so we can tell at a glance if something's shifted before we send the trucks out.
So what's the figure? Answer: 0.10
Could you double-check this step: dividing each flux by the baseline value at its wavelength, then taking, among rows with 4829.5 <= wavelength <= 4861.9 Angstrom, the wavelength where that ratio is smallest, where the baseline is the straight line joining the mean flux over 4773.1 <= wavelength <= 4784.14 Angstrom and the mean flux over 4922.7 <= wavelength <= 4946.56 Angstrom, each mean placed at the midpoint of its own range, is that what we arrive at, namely 4832.30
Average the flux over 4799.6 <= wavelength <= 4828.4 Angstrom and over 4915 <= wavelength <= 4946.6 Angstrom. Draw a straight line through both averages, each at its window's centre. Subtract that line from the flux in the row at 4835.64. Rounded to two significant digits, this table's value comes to 2.7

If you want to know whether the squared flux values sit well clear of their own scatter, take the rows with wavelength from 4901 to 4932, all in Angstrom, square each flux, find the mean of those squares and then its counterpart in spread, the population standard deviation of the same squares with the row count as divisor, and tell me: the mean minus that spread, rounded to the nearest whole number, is 264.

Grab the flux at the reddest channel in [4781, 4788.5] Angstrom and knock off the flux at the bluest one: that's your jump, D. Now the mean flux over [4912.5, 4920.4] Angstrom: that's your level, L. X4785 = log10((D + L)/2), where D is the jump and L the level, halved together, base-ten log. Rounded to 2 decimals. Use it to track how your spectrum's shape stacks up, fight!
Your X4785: 0.96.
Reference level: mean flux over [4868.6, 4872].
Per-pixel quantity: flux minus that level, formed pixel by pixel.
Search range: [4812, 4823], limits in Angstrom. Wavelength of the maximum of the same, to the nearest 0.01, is 4820.07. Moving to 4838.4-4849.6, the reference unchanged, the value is 4838.98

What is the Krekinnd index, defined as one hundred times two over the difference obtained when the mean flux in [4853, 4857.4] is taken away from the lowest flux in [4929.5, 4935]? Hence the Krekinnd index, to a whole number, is 38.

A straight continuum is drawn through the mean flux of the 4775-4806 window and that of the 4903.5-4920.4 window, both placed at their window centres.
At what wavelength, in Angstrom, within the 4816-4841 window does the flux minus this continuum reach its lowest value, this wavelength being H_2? 4832.30 Angstrom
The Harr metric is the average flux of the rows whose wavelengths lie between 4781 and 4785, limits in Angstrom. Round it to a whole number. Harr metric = 11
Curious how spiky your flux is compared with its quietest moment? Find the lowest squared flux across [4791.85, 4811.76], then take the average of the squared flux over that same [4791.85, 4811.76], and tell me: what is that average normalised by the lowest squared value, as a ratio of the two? 2.6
